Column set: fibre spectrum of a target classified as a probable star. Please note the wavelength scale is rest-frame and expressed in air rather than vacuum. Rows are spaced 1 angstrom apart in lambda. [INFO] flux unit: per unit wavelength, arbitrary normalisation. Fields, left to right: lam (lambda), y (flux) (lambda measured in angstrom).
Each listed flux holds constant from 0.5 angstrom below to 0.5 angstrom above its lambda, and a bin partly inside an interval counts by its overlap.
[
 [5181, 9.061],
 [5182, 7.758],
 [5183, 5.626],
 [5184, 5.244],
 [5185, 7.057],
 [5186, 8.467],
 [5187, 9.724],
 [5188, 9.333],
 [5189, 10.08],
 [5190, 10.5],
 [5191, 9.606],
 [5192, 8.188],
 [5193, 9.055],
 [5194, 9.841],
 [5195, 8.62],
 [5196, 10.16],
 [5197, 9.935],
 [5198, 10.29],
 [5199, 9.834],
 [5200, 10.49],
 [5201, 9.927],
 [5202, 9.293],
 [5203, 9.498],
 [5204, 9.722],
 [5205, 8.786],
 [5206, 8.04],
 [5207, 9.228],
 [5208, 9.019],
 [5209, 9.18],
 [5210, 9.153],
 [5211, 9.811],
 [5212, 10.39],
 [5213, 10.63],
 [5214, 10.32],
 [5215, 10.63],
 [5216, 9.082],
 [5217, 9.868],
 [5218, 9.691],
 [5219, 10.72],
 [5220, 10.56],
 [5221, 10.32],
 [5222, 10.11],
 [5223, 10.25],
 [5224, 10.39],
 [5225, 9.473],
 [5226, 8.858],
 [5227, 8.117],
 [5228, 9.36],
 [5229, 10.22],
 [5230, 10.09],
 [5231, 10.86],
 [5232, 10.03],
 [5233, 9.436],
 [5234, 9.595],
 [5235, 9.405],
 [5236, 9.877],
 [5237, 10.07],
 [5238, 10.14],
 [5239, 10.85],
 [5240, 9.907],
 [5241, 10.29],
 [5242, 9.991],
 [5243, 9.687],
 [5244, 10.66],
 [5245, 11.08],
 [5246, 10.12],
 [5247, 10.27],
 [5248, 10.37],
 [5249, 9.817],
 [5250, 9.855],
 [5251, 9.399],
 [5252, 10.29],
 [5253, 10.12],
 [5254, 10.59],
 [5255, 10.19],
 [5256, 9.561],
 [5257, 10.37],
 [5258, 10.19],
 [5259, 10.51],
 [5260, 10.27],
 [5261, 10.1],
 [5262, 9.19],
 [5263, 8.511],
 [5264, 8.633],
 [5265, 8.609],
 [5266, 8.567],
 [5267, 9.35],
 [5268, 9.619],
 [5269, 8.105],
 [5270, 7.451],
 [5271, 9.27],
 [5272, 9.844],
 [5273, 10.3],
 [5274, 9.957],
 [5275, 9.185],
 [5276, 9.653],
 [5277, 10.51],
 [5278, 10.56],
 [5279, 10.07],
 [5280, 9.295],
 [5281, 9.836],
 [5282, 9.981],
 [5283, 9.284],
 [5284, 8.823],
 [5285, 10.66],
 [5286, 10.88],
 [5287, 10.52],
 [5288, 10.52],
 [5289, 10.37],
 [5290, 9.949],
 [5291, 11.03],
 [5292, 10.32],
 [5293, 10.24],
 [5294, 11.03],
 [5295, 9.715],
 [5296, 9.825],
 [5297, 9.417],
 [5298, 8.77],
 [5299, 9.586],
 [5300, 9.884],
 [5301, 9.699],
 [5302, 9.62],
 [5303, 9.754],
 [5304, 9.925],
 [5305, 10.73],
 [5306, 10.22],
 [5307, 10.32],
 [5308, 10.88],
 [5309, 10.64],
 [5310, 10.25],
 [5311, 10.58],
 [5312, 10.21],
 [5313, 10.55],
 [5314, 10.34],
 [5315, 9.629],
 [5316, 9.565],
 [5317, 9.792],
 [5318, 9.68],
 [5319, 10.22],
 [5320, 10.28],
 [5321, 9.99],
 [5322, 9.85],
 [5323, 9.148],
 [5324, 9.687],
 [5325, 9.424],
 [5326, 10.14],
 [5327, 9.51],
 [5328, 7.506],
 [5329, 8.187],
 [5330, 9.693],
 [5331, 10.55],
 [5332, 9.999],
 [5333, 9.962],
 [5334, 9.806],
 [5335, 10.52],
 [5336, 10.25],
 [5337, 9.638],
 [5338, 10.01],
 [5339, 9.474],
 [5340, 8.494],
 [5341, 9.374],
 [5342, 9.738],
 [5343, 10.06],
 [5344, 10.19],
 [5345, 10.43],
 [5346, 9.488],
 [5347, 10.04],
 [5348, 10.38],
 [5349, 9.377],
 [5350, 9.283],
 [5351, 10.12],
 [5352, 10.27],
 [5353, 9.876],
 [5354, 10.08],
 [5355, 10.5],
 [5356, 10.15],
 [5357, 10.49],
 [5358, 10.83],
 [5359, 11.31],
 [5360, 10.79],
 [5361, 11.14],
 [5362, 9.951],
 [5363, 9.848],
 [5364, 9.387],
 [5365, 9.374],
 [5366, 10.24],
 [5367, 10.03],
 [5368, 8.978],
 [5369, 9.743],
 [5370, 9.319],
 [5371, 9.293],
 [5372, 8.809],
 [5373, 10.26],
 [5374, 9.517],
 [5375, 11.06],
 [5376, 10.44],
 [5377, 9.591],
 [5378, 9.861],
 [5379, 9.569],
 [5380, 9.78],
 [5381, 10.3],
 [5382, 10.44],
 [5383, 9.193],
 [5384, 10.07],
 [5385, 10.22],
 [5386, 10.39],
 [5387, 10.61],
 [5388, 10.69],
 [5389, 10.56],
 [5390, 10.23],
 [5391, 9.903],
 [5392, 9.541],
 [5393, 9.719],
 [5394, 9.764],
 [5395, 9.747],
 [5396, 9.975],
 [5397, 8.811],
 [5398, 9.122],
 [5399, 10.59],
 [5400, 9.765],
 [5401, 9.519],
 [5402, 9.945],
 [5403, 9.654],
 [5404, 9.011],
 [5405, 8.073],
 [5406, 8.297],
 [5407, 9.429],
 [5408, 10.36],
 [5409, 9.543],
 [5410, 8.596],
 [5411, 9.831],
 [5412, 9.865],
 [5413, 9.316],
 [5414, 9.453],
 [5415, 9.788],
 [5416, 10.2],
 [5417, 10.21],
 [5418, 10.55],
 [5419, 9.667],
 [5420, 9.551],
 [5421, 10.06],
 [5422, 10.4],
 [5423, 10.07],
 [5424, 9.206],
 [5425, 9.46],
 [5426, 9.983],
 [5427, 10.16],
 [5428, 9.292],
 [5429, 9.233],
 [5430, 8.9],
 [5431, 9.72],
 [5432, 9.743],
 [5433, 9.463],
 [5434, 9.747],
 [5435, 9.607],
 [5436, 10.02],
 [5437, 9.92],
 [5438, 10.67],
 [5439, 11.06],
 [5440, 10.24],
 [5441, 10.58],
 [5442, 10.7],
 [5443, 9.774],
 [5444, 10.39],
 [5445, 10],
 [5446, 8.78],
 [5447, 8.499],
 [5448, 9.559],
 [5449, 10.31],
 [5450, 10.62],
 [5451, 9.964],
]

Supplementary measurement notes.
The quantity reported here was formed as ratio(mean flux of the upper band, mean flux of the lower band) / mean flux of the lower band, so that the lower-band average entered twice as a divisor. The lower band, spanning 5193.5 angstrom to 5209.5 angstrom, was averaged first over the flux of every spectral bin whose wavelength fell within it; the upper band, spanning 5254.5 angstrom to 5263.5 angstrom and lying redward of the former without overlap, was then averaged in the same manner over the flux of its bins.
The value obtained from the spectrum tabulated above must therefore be 0.110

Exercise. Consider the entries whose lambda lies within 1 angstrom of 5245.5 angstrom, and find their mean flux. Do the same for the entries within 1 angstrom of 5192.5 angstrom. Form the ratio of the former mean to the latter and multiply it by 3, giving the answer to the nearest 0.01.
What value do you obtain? 3.69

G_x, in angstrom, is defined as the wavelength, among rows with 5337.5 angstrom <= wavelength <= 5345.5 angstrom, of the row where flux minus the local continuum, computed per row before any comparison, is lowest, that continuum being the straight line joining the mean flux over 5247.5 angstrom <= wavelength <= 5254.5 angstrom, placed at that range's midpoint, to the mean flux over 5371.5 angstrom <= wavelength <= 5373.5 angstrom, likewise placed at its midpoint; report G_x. 5340 angstrom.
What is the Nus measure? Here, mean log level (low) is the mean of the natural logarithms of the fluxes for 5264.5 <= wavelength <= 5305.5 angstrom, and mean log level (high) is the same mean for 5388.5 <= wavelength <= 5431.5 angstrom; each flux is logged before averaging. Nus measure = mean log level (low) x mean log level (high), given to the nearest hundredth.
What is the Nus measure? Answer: 5.16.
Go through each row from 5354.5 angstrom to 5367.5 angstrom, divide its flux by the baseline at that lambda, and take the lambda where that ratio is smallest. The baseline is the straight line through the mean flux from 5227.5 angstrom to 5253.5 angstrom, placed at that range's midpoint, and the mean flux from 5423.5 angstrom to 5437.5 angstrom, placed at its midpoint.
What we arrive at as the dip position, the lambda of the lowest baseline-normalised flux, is 5365 angstrom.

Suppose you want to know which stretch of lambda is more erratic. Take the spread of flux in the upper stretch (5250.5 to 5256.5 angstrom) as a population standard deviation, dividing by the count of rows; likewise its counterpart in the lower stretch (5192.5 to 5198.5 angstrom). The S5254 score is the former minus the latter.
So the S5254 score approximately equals -0.19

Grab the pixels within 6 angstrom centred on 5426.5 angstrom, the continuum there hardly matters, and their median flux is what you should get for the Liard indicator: 9.4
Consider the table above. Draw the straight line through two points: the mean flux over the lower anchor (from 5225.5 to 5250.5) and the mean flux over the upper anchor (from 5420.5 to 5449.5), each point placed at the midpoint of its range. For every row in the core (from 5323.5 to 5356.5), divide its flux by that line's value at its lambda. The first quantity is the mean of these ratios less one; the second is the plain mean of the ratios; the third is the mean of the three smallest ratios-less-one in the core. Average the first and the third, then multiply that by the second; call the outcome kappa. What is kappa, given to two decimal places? -0.10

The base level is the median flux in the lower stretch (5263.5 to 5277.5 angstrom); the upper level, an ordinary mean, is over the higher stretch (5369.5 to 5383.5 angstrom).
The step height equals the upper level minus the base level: 0.5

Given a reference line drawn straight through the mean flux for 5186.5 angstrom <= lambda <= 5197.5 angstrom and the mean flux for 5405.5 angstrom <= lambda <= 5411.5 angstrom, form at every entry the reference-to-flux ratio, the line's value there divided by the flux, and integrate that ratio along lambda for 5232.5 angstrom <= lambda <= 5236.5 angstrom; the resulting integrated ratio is 3.97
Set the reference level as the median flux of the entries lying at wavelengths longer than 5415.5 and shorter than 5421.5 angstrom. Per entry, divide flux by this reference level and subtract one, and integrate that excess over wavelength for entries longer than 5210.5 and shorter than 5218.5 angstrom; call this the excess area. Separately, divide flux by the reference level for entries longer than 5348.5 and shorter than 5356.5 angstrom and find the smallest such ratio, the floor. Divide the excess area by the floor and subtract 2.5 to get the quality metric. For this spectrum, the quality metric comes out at -2.57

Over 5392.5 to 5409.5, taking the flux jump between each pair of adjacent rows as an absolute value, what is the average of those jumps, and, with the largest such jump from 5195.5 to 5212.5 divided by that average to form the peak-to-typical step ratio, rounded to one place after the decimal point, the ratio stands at 2.0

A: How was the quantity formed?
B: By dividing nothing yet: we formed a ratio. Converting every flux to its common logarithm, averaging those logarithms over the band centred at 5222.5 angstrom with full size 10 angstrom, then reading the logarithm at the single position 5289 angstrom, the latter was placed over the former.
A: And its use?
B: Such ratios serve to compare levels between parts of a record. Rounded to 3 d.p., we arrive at 1.024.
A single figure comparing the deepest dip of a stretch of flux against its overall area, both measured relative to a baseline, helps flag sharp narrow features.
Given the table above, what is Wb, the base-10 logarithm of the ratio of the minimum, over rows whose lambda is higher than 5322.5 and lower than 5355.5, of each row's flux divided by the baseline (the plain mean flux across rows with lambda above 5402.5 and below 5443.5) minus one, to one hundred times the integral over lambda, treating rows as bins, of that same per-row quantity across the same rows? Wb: -1.1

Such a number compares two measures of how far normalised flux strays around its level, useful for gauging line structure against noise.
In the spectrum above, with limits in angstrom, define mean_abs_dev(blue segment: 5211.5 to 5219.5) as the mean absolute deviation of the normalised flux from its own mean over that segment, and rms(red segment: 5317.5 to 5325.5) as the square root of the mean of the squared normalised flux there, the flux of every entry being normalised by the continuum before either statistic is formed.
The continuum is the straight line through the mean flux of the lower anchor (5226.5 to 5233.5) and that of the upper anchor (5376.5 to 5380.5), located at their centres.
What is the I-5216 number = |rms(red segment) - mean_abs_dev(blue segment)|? 0.96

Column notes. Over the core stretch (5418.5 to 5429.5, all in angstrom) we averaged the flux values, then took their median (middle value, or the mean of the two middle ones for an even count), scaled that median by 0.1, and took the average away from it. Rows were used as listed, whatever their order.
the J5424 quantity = -8.77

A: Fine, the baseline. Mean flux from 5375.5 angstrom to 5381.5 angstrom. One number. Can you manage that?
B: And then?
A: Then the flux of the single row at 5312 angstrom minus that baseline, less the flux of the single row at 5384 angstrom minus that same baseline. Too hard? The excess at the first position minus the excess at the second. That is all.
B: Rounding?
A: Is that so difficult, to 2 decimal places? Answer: 0.14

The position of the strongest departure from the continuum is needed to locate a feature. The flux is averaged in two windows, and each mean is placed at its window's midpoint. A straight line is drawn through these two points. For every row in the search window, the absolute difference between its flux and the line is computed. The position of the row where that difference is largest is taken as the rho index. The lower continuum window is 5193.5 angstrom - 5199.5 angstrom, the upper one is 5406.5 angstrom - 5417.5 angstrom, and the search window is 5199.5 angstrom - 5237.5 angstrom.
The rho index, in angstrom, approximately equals 5206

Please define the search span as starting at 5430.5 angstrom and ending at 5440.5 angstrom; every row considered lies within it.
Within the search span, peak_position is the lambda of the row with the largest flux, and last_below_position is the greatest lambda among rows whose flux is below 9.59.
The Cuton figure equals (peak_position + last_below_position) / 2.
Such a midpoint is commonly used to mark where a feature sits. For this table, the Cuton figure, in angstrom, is 5436.0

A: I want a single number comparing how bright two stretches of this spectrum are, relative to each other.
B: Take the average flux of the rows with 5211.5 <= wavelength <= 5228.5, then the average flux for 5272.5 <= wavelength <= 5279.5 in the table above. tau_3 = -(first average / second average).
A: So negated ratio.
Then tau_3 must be -0.99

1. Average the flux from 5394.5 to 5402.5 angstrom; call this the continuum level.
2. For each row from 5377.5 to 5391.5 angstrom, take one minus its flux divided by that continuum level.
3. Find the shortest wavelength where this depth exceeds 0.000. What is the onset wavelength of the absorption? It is 5379 angstrom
